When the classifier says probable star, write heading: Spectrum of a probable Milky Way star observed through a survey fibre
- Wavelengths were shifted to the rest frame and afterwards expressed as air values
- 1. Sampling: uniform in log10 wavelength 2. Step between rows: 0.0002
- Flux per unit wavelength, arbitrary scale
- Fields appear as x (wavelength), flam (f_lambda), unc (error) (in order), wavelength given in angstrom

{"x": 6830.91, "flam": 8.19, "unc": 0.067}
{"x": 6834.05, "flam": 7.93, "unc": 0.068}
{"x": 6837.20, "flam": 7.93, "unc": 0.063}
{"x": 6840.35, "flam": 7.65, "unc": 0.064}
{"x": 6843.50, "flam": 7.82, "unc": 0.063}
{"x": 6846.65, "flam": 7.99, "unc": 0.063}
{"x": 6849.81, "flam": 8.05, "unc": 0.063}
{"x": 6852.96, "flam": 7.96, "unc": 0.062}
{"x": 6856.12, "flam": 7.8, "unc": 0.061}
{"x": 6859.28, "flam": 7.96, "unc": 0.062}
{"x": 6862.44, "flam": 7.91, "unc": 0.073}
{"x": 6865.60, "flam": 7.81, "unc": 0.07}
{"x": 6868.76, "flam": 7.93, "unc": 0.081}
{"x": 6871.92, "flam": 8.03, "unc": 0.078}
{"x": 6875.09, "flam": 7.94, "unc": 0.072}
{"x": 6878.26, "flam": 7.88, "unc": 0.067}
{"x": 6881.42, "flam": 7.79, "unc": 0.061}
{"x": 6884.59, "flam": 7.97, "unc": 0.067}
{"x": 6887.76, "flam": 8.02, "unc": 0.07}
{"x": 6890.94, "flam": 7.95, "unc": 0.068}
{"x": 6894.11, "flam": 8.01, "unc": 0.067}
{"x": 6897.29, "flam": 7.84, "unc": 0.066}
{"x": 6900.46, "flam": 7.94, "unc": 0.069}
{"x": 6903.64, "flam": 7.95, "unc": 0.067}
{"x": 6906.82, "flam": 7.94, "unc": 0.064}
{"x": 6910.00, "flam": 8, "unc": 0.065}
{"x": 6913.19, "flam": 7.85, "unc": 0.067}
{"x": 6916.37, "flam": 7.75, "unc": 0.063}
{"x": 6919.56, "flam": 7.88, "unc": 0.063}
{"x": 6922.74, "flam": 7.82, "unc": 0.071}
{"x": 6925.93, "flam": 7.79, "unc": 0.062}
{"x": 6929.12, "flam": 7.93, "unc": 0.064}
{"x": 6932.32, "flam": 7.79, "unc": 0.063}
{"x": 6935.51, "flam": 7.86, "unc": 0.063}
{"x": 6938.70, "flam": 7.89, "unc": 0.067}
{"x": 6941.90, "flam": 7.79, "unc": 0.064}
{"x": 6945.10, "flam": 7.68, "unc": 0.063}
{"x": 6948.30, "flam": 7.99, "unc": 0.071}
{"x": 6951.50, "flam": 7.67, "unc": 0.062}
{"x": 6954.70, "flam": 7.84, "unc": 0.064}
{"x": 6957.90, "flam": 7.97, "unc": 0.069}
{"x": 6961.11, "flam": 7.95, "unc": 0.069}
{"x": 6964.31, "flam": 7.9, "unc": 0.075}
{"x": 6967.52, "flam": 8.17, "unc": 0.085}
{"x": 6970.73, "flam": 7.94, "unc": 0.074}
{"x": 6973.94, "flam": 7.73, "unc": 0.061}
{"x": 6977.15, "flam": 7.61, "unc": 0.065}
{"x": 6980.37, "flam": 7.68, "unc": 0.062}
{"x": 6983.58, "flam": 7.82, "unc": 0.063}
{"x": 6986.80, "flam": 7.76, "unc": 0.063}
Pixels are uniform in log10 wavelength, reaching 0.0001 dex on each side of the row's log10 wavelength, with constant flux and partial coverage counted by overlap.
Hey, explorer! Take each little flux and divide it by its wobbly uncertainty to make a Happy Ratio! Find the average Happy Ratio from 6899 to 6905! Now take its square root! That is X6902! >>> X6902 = 10.8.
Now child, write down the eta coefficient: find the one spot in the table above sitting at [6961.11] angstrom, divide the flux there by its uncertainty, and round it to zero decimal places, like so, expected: 115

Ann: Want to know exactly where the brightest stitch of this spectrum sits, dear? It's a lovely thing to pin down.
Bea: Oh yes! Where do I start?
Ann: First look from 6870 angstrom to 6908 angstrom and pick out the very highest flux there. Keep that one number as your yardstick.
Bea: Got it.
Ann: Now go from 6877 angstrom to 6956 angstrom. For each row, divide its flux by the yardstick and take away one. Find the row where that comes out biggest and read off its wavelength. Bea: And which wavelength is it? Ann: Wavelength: 6887.76 angstrom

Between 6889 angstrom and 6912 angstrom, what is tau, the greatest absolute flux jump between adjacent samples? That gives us 0.17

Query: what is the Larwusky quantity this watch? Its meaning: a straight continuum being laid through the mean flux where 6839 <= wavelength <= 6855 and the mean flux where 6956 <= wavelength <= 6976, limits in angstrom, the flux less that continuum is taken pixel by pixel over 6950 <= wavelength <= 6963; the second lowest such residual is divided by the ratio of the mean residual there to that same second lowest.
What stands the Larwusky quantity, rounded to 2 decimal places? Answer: -0.12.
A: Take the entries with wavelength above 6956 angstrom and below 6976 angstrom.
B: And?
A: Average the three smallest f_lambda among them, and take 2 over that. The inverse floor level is 0.255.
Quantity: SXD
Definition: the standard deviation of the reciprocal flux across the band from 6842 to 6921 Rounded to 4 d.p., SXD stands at 0.0013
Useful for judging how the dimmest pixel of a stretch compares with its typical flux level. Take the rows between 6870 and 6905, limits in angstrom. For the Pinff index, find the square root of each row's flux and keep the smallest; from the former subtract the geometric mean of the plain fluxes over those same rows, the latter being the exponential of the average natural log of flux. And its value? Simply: -5.15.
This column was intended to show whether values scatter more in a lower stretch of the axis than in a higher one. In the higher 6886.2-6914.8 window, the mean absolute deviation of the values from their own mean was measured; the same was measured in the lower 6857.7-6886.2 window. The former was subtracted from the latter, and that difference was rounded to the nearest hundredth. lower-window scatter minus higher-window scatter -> 0.01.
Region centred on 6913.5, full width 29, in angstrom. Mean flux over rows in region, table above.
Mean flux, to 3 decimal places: 7.880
